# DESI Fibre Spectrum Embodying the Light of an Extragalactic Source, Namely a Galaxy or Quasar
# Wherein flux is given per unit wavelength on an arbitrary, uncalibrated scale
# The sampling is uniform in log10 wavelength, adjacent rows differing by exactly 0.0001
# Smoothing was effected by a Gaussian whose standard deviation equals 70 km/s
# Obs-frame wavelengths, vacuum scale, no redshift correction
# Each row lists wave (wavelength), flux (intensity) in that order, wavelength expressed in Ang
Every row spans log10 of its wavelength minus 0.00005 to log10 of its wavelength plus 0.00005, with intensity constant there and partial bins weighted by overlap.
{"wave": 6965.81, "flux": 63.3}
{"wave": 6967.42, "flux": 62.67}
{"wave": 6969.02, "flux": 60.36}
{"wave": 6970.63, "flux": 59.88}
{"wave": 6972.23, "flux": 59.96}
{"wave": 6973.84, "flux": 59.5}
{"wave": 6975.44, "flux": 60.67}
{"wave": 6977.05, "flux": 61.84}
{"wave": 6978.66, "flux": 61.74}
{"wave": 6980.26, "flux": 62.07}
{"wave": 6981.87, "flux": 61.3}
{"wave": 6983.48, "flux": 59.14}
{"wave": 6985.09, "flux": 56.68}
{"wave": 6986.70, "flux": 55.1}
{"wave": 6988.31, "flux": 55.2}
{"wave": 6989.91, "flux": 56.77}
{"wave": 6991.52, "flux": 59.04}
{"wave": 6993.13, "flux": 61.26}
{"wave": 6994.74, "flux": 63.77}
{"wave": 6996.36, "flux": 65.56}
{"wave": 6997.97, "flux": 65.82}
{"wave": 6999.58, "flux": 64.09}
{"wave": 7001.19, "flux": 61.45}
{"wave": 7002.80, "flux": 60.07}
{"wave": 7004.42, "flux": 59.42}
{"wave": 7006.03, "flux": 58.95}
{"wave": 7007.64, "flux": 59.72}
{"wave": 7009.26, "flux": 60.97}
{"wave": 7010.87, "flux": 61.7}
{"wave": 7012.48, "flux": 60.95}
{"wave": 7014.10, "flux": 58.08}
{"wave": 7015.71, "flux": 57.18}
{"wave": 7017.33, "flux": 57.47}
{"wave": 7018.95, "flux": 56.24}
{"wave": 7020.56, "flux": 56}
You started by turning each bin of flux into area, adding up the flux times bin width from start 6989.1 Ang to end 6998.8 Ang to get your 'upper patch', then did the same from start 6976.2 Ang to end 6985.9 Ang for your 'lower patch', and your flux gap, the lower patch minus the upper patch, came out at -16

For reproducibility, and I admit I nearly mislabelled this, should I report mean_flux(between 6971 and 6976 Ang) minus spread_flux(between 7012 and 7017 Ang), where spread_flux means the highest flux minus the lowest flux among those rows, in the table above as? 56.3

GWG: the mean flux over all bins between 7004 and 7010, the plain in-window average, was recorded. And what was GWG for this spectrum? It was 59.8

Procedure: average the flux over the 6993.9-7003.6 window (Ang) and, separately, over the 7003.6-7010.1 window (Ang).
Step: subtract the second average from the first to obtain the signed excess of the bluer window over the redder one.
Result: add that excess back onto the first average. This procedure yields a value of 67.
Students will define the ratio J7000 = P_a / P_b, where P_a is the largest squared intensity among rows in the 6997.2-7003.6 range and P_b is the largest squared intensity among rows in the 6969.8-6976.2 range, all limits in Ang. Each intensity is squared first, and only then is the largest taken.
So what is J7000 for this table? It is 1.18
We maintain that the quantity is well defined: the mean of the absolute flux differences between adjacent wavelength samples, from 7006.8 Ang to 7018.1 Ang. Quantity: 1.1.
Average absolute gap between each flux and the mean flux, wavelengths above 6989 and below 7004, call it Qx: 2.5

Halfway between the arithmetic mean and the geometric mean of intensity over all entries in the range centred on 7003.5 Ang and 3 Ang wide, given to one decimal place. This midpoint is 59.7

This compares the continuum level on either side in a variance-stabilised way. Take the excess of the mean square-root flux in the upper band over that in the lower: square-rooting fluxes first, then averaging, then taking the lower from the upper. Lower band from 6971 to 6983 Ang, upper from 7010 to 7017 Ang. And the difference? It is -0.10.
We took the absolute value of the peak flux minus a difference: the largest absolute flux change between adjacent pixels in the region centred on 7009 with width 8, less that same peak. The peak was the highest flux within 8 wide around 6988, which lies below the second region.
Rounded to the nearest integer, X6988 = 117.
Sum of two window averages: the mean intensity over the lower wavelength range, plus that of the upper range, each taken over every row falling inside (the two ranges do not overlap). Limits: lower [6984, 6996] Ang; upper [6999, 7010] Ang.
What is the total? 119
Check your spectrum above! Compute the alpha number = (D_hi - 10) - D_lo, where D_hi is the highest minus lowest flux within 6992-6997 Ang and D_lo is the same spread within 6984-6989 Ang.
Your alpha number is -7.3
